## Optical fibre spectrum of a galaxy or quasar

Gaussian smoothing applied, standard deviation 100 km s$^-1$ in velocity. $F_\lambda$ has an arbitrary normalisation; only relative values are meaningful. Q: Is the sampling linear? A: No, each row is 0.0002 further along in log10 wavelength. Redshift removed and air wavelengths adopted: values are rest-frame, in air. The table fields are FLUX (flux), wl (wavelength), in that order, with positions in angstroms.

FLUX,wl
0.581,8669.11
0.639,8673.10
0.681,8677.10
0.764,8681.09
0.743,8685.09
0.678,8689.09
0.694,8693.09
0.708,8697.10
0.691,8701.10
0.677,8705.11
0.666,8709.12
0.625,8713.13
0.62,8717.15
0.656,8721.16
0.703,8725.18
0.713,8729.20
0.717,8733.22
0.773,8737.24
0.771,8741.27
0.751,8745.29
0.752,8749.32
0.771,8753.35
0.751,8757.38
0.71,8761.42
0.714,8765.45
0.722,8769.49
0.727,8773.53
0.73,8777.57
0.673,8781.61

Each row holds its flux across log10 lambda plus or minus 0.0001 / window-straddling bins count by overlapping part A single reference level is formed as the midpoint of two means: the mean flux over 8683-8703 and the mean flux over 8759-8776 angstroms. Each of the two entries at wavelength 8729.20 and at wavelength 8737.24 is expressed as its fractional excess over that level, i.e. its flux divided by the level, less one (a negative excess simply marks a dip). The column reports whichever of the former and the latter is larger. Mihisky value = 0.09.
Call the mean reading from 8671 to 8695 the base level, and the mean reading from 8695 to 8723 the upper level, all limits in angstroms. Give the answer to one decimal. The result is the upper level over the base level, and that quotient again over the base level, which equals 1.4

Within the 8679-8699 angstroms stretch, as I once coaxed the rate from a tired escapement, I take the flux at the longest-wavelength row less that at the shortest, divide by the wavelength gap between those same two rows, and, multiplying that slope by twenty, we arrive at -0.070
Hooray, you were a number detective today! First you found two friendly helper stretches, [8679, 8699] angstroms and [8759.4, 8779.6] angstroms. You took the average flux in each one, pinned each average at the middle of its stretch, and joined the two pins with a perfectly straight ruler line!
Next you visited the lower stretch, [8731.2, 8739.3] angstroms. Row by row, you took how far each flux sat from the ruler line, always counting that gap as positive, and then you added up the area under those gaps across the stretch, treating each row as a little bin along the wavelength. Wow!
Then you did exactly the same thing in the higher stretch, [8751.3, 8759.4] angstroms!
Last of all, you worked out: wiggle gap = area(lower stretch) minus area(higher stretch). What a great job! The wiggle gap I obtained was -0.1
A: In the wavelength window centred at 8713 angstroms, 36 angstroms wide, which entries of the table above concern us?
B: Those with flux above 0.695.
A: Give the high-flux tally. 3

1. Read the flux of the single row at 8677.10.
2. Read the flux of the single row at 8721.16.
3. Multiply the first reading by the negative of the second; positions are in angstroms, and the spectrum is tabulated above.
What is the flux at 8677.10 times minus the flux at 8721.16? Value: -0.45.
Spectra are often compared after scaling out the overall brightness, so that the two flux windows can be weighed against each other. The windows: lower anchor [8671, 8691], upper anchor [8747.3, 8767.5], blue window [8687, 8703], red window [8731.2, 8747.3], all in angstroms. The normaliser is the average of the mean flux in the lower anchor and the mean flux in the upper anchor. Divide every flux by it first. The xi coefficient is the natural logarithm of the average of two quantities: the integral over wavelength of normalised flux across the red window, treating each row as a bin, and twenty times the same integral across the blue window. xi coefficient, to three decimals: 5.090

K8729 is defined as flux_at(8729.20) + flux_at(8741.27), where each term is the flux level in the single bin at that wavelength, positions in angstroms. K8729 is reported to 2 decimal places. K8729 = 1.48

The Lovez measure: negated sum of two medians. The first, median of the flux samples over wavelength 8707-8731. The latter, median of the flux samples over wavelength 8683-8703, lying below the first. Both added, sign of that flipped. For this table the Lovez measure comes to -1.355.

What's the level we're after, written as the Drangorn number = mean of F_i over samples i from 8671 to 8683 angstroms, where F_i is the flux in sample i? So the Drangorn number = 0.69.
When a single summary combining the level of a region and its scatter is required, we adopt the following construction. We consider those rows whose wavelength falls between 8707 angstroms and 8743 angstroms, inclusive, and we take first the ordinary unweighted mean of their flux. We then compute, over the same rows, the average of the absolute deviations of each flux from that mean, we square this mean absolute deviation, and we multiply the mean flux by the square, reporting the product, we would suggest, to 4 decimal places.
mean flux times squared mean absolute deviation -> 0.0015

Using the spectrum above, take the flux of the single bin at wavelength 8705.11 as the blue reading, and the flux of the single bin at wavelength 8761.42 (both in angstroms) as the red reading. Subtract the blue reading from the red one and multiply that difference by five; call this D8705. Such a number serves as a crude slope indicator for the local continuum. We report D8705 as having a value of 0.2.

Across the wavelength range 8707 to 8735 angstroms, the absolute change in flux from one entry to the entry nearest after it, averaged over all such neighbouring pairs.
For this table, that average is 0.024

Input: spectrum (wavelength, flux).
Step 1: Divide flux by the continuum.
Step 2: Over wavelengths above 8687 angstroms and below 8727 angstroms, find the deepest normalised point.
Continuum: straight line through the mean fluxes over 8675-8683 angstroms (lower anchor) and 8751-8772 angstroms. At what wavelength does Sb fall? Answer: 8717.15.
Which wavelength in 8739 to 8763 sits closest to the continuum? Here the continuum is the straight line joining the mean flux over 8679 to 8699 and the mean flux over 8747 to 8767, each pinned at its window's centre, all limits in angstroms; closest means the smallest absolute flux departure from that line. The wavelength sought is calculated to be 8757.38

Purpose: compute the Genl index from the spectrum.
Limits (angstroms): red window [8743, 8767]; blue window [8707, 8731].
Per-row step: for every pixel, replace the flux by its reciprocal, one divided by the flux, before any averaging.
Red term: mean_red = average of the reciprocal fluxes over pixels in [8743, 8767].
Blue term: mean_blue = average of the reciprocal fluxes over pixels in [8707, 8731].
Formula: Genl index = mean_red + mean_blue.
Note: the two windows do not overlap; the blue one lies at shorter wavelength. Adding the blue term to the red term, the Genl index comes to 2.86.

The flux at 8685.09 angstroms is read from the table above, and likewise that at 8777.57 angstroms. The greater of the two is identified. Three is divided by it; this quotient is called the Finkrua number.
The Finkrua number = 4.04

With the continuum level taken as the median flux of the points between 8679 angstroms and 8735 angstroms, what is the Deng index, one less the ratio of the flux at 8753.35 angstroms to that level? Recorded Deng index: -0.11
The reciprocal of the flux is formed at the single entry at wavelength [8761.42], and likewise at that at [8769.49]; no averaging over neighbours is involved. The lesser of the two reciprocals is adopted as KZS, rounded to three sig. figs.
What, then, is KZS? 1.39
